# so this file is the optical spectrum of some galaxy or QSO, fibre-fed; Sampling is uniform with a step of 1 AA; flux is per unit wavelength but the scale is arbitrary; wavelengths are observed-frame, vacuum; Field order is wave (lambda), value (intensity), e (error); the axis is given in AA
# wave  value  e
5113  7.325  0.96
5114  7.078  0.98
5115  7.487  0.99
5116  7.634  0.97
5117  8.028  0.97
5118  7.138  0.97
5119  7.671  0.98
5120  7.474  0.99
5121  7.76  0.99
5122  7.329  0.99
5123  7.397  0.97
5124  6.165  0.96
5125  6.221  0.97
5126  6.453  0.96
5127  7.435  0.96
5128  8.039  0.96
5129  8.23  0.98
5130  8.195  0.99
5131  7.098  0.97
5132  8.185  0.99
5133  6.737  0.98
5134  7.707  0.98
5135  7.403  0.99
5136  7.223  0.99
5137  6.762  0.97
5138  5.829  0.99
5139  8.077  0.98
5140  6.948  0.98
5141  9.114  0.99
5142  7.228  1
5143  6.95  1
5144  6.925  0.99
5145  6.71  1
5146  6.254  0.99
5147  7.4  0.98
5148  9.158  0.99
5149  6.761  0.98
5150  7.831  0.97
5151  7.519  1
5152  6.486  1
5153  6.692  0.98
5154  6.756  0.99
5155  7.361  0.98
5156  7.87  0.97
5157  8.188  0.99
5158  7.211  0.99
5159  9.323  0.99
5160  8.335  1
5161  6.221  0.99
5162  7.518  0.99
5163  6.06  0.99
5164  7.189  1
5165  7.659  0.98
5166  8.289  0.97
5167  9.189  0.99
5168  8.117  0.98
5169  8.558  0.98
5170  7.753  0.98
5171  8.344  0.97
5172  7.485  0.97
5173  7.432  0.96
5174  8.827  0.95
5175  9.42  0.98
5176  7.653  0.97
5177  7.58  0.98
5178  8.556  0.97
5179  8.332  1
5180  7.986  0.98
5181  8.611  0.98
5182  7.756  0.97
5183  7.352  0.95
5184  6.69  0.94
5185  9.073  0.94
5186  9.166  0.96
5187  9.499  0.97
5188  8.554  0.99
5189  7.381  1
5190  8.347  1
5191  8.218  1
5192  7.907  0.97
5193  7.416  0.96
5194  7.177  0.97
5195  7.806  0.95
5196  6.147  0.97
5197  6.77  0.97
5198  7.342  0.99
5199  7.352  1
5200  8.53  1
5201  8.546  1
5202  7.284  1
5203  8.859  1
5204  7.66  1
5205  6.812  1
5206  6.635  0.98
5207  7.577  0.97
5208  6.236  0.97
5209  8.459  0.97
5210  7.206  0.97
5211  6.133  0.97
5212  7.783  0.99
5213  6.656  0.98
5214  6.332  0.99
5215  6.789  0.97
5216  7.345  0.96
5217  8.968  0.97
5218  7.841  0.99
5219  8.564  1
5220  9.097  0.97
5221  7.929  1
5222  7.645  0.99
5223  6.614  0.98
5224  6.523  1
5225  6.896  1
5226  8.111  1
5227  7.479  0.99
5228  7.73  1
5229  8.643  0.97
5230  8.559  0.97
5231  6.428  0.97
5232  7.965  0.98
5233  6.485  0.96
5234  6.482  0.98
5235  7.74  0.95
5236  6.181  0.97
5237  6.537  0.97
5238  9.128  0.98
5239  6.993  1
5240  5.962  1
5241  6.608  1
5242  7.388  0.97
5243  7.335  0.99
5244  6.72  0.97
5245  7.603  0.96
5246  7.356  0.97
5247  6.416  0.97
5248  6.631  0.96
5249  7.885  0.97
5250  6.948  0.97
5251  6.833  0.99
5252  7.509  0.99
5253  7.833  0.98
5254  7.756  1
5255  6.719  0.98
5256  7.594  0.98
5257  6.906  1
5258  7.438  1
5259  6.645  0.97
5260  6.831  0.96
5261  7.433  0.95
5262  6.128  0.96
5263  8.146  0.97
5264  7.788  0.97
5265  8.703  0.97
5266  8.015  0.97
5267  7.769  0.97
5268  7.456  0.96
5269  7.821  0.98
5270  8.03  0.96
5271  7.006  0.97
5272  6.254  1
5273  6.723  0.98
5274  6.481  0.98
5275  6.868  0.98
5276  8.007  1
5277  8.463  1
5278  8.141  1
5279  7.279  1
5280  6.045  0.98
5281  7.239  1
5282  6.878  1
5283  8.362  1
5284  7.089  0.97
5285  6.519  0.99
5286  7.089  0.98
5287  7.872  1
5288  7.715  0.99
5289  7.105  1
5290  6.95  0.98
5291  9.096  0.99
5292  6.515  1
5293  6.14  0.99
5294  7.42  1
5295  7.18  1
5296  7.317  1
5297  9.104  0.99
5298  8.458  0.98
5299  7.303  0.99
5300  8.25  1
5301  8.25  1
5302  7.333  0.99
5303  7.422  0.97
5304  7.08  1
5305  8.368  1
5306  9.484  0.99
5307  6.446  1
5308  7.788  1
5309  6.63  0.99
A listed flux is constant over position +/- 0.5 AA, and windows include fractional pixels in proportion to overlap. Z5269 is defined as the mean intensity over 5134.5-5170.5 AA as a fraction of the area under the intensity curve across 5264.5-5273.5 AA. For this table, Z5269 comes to 0.110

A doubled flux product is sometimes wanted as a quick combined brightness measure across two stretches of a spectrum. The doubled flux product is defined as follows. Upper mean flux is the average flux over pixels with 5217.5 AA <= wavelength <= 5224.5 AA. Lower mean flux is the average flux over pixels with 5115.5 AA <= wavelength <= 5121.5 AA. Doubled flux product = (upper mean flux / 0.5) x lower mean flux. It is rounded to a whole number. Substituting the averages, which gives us 118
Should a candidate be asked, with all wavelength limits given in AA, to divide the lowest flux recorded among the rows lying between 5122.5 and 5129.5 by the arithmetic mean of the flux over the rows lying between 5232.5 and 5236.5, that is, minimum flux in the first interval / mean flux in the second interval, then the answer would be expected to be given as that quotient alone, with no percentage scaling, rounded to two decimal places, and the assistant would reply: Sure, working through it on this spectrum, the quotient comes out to 0.92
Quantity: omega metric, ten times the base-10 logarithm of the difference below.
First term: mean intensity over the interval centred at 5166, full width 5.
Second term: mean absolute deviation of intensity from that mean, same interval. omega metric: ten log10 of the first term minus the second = 8.8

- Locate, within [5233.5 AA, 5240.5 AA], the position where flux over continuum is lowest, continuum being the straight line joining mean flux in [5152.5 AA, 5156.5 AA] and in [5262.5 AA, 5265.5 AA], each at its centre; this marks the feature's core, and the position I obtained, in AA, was 5240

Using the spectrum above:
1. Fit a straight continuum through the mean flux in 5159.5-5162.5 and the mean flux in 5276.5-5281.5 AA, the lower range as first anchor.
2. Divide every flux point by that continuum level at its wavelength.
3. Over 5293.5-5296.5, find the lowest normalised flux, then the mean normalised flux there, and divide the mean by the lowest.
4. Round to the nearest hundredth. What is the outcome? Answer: 1.02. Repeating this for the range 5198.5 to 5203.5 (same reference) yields 1.11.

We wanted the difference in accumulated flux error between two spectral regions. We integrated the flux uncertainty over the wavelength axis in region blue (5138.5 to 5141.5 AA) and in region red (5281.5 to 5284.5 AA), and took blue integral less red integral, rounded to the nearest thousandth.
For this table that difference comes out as -0.020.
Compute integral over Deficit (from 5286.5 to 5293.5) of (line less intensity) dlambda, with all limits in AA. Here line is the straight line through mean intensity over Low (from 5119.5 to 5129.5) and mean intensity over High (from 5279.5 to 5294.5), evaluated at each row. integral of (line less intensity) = -1.0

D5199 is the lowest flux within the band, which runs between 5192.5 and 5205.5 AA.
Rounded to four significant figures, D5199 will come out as 6.147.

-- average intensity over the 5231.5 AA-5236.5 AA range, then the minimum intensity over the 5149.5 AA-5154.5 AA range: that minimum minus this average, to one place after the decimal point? -0.5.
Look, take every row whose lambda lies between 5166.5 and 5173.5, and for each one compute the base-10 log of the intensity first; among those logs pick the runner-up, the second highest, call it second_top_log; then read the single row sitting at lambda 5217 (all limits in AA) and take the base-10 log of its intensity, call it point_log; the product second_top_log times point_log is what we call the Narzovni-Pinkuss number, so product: 0.89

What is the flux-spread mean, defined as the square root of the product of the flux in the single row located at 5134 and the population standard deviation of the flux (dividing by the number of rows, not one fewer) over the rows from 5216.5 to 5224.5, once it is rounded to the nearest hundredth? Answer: 2.65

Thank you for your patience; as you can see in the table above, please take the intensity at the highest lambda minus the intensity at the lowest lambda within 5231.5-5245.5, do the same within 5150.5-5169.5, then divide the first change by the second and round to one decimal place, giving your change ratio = -0.3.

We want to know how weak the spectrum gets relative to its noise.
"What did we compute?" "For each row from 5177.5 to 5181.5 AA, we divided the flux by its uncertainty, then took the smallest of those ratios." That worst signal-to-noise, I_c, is 8.1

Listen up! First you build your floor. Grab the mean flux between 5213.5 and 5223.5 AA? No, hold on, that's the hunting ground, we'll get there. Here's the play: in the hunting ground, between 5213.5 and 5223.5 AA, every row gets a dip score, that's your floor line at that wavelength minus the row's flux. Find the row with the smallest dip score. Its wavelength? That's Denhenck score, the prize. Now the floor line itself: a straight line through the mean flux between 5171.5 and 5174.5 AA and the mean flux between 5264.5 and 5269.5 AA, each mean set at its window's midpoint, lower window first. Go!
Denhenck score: 5220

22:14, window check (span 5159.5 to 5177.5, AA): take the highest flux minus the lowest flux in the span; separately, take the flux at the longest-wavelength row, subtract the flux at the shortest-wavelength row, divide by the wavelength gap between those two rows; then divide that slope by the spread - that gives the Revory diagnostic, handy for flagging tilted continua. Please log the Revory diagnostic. -0.01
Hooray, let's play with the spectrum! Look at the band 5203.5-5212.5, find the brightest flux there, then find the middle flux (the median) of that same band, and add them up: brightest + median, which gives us 15.7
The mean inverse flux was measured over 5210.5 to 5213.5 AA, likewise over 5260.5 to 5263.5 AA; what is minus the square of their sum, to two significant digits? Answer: -0.083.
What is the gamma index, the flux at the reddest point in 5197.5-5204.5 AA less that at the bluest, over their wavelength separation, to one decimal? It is 0.1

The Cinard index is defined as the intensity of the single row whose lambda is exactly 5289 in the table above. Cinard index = 7.105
